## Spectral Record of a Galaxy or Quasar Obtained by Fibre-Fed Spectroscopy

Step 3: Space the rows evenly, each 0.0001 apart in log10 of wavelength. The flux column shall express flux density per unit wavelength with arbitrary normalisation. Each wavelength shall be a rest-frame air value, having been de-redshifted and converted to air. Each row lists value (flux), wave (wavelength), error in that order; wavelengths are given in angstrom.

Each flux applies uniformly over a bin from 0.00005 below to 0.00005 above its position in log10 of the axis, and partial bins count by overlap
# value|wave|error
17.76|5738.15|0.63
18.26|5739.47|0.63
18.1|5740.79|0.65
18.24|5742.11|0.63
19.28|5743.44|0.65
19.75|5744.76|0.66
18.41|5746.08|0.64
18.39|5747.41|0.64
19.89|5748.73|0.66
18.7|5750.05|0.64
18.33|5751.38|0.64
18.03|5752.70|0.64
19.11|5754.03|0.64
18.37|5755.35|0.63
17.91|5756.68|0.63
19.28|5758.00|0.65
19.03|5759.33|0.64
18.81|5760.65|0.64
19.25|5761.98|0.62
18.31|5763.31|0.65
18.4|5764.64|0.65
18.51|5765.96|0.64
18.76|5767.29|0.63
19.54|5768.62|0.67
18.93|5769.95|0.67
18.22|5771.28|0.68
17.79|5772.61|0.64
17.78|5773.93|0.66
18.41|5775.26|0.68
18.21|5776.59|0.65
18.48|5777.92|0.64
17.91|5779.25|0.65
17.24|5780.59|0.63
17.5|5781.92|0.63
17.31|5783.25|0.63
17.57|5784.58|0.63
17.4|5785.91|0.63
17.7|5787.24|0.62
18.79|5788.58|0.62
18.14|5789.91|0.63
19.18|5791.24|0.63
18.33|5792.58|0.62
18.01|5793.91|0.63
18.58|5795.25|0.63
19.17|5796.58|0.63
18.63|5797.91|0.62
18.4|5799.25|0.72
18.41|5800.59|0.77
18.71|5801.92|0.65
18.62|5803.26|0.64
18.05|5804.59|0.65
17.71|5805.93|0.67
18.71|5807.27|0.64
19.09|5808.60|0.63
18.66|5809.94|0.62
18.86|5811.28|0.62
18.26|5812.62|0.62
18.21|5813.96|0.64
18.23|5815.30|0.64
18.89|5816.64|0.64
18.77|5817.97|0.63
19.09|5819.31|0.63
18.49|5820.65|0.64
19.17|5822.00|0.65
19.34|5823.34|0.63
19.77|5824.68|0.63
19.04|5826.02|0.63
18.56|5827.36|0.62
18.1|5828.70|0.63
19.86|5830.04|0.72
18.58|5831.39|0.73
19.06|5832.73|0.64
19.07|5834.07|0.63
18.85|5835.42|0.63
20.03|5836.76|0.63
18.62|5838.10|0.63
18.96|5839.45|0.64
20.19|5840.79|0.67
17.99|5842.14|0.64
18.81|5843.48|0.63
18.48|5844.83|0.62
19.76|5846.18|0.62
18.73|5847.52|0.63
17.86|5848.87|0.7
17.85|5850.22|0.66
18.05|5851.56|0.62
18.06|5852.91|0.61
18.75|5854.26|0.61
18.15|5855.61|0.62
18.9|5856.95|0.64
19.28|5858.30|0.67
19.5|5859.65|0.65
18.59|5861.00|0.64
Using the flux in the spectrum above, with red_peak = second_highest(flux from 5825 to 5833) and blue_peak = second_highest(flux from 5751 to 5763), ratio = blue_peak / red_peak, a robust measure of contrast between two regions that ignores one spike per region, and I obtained 1.01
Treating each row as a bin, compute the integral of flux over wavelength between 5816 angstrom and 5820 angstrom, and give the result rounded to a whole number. 76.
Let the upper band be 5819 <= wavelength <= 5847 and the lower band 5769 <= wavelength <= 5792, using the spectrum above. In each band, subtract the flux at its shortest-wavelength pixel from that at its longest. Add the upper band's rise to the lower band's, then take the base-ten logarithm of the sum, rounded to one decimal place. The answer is 0.0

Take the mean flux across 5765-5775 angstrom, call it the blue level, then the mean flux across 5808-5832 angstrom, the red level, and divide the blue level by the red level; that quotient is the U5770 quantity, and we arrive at 0.983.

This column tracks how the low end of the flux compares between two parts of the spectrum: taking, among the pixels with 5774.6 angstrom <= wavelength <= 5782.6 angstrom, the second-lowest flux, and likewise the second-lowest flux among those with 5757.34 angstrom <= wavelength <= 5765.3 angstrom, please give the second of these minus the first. 0.90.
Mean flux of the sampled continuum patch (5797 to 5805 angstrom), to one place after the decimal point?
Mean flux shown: 18.5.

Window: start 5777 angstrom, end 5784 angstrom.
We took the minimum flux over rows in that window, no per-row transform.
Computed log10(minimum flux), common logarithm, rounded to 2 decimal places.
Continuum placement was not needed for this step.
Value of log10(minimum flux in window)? 1.24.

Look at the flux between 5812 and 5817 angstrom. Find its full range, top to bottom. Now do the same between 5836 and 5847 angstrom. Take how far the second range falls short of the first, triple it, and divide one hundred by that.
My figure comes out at -22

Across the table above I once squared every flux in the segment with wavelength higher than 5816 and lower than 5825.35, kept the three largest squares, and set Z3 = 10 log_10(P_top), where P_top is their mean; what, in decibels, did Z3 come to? 25.8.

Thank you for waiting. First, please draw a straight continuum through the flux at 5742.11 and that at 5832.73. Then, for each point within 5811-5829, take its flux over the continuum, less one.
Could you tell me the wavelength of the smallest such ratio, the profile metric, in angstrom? 5828.70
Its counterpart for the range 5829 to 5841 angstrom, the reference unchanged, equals 5838.10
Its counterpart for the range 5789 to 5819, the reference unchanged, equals 5805.93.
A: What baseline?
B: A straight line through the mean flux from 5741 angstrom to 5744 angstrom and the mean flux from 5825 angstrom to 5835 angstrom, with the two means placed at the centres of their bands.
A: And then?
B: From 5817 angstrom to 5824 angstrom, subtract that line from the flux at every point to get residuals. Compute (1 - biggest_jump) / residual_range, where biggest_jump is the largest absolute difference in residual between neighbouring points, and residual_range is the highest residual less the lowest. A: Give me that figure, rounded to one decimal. 0.4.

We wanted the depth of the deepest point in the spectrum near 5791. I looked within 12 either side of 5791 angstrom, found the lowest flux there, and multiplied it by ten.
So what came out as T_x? 172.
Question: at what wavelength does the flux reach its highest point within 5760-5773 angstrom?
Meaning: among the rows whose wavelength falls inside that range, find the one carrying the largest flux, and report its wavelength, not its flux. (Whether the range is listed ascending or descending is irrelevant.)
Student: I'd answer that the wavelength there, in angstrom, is 5768.62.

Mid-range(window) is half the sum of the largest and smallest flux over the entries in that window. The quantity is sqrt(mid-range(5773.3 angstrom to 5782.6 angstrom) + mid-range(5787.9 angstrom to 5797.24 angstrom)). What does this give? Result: 6.04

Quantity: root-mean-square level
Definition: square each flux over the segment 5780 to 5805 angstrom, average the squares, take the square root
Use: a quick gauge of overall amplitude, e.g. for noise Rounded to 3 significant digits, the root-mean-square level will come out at 18.2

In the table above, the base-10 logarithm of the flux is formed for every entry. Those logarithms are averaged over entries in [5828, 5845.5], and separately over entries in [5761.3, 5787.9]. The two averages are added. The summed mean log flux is 2.54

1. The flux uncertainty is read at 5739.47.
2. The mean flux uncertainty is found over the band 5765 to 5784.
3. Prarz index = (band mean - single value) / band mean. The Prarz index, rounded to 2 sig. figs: 0.031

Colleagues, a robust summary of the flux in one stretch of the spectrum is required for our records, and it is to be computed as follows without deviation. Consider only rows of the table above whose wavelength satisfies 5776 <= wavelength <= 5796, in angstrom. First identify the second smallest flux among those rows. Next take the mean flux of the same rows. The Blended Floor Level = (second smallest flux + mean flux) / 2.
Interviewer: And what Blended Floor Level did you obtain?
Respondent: 17.7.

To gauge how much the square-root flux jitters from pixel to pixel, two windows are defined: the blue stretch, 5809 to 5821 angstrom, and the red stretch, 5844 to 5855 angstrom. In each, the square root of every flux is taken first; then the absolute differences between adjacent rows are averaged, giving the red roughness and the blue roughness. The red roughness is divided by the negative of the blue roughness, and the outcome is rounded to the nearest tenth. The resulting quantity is -1.8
